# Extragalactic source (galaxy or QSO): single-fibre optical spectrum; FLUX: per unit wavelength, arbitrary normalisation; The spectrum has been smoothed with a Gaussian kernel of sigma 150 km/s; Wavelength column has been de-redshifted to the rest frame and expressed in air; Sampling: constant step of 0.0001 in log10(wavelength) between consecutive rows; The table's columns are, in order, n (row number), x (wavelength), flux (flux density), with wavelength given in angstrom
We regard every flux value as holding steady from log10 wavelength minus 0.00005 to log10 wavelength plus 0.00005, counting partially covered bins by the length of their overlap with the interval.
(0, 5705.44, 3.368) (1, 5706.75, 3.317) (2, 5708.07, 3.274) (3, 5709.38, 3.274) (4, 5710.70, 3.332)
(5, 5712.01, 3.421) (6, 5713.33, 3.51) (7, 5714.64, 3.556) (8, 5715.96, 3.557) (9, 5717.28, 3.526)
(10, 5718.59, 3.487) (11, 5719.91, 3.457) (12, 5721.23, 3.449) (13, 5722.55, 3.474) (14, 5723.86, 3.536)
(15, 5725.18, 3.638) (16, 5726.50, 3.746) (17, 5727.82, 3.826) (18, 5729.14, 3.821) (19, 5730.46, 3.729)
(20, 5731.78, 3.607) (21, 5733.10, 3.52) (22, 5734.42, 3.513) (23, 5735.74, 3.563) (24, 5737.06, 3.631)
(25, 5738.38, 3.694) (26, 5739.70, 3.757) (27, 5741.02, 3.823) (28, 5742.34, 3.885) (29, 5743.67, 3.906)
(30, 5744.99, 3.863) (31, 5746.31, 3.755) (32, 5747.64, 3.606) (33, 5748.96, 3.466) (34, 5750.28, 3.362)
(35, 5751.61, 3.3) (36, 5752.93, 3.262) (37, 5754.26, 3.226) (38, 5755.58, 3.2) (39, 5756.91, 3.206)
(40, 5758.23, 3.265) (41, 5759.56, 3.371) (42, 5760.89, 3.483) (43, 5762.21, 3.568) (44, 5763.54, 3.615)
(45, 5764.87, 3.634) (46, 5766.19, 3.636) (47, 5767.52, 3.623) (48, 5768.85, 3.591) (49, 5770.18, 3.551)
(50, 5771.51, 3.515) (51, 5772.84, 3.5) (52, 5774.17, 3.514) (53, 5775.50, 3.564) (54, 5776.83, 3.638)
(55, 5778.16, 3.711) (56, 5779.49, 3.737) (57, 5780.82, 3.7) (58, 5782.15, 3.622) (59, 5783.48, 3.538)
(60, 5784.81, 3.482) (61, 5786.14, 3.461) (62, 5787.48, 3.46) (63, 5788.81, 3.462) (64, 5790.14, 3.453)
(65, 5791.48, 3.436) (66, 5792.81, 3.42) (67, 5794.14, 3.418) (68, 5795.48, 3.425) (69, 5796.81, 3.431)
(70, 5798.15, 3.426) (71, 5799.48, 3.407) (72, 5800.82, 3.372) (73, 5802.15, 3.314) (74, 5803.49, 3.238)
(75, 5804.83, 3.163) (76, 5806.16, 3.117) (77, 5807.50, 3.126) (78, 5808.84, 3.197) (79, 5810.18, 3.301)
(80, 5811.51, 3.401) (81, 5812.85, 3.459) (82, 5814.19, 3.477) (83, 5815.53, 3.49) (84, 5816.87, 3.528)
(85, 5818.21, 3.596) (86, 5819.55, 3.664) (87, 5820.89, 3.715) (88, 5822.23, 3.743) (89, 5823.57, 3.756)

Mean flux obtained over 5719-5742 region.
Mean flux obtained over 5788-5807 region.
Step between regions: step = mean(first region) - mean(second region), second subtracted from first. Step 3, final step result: 0.27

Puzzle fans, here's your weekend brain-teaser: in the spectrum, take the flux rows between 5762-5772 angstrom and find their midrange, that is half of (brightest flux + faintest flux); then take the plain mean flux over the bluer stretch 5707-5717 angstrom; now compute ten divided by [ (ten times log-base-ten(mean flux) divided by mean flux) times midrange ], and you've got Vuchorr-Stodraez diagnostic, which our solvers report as 1.79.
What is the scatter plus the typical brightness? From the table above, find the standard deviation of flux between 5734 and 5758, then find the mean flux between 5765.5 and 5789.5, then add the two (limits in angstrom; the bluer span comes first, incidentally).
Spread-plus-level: 3.82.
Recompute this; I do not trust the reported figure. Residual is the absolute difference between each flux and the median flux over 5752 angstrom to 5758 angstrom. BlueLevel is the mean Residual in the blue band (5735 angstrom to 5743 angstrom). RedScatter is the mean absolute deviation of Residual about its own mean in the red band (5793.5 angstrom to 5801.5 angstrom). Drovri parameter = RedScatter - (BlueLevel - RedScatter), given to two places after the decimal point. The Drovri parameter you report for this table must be -0.48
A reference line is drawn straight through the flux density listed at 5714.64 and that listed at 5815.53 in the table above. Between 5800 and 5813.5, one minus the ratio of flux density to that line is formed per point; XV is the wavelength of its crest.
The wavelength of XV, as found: 5806.16 angstrom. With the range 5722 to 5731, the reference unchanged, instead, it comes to 5722.55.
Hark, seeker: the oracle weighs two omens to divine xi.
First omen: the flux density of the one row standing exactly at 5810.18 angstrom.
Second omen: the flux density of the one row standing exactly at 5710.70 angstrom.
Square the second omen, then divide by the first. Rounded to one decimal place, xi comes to 3.4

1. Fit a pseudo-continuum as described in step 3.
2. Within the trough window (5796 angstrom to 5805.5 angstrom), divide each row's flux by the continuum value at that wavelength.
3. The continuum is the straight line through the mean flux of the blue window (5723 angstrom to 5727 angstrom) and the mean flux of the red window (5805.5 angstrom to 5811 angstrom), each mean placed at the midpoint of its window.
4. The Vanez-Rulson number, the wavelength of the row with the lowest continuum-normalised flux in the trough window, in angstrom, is 5804.83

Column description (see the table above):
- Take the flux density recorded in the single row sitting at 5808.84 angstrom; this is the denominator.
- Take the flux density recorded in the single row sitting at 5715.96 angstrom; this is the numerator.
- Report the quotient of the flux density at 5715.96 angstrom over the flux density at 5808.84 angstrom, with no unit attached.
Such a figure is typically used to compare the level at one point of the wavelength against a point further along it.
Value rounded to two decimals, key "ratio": 1.11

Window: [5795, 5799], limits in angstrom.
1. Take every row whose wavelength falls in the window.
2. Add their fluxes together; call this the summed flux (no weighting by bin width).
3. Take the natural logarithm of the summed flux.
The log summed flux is 2.33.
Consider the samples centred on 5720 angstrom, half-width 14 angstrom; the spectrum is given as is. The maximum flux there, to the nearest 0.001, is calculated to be 3.826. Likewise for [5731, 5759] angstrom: 3.906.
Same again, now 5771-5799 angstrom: 3.737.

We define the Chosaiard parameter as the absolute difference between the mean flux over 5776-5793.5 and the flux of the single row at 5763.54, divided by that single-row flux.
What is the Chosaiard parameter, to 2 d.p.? 0.02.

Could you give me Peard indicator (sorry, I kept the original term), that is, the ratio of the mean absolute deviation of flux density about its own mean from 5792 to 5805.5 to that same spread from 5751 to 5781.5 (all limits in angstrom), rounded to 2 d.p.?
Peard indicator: 0.51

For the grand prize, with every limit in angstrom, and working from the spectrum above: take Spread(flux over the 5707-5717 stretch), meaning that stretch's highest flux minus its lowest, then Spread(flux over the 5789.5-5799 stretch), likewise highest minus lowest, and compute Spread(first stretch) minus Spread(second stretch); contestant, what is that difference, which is 0.25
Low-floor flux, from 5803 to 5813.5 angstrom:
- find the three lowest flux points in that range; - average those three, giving 3.14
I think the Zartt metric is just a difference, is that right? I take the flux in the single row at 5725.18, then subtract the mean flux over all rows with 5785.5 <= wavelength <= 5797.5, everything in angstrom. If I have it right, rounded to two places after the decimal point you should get 0.20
